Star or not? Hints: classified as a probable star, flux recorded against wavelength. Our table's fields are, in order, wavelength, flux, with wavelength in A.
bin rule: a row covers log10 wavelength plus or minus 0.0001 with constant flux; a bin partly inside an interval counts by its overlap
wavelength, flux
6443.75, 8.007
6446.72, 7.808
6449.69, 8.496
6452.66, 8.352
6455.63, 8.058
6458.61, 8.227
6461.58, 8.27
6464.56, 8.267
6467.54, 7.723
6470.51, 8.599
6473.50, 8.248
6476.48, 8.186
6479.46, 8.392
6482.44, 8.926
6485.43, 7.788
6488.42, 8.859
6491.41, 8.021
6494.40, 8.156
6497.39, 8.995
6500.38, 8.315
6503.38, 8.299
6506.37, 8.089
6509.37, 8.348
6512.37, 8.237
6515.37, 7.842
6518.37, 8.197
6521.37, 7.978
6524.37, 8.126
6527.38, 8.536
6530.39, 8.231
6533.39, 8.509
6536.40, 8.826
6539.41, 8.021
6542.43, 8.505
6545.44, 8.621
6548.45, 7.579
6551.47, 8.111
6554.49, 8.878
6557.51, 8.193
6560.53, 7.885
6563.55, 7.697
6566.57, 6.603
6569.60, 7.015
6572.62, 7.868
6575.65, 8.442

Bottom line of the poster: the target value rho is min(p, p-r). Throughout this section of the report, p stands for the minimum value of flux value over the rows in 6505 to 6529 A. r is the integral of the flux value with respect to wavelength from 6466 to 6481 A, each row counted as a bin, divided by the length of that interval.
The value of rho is -0.39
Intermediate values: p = 7.842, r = 8.24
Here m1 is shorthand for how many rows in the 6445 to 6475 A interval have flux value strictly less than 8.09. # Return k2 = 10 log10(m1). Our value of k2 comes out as 4.8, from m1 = 3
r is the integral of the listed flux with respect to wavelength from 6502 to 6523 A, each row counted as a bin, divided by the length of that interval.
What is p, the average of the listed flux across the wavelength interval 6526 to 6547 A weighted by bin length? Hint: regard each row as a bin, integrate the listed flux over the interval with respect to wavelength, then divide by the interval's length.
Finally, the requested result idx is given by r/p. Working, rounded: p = 8.46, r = 8.14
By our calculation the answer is 0.96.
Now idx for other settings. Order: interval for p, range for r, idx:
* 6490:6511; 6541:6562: 0.99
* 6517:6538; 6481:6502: 1.01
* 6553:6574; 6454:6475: 1.06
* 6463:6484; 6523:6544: 1.01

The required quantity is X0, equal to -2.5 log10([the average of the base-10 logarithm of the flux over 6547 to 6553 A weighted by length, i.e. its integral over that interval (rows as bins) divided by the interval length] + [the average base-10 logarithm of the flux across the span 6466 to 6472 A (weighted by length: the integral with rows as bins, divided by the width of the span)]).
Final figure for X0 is -0.642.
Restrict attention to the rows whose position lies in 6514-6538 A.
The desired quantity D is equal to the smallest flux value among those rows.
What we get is 7.842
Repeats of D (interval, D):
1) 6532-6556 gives 7.579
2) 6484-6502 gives 7.788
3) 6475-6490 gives 7.788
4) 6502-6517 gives 7.842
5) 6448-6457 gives 8.058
